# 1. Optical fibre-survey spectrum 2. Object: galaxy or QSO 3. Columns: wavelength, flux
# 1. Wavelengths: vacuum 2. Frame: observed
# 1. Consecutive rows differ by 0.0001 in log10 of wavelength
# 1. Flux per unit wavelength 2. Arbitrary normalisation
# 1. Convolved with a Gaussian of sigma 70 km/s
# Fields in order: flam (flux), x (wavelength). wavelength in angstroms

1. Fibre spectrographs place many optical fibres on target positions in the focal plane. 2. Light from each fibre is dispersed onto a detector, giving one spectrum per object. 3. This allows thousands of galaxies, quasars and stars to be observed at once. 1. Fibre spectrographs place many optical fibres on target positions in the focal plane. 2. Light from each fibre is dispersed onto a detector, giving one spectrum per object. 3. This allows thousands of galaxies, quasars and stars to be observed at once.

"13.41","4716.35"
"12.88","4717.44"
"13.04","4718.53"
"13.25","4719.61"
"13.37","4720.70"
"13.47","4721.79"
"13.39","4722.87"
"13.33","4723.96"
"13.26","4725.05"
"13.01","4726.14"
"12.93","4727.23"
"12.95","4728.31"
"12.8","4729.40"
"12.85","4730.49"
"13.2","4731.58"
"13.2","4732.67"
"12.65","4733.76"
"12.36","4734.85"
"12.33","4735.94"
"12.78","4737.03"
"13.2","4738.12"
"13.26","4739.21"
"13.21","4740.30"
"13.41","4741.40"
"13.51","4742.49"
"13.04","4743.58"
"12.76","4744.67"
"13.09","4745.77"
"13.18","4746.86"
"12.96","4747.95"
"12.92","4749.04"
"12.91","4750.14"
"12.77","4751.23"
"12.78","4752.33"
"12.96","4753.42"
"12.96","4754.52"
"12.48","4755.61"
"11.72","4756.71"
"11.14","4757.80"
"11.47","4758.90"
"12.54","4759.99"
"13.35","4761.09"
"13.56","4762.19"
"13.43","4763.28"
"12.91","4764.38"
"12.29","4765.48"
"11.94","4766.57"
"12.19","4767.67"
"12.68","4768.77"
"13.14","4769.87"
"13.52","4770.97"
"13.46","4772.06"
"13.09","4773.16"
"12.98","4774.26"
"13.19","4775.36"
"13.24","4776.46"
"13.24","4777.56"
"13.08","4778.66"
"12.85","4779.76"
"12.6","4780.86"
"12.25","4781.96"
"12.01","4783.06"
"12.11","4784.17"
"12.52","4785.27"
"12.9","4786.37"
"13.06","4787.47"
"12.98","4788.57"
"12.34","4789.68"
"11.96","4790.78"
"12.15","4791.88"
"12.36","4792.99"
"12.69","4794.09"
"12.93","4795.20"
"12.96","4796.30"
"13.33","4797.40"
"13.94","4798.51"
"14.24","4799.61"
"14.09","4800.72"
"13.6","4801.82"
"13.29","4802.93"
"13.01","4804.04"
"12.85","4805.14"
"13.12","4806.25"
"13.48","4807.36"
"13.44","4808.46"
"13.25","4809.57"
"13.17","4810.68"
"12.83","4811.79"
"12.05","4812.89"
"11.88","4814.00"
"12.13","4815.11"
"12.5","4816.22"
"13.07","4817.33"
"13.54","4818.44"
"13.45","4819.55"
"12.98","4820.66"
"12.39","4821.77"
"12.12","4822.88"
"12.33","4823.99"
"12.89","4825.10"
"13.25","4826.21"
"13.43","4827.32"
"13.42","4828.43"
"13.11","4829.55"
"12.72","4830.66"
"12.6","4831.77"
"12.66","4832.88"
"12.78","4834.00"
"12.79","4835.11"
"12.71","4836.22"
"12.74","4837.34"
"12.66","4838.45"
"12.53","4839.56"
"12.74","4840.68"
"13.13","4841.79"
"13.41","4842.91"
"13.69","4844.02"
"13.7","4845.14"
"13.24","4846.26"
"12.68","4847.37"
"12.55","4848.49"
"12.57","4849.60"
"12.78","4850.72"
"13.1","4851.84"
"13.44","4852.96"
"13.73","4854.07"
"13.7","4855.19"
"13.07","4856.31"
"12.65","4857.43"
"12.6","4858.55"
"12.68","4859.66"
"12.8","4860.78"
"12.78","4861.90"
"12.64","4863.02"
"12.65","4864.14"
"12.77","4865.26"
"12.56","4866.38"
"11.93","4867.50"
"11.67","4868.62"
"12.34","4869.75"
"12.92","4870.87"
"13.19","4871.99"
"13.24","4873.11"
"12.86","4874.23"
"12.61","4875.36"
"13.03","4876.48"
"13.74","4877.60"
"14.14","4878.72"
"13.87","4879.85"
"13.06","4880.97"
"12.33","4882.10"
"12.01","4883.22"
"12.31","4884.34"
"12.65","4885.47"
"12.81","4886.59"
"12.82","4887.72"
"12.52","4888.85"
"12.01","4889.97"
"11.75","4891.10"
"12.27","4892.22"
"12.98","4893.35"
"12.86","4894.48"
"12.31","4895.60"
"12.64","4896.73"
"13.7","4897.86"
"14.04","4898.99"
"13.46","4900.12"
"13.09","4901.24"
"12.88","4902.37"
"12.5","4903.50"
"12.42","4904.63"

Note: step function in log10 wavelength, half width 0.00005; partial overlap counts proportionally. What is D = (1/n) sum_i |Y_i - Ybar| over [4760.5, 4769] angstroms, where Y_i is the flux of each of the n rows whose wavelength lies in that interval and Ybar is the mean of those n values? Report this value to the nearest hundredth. 0.52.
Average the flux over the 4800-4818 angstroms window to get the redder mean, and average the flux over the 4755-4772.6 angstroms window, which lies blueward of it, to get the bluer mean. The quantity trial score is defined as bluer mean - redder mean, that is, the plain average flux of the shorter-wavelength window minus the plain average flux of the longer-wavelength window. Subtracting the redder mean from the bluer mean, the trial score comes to -0.37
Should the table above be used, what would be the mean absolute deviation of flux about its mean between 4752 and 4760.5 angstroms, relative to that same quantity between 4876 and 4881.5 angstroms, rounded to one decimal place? 1.5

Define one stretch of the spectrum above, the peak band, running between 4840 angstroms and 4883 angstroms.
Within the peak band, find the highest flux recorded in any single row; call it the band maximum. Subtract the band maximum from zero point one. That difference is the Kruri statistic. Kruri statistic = -14.0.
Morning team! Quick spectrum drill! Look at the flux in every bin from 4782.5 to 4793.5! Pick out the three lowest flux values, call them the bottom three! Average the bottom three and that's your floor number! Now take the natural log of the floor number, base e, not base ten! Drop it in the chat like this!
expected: 2.49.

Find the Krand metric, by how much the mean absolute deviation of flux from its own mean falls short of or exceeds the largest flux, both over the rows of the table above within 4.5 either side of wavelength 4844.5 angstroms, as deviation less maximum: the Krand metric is -13.3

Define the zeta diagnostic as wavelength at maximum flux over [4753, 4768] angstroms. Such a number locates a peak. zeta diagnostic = 4762.19 angstroms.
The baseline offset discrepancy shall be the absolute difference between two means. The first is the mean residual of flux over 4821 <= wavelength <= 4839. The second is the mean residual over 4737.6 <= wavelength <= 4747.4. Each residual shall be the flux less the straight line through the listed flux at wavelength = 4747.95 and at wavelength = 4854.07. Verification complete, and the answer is 1.03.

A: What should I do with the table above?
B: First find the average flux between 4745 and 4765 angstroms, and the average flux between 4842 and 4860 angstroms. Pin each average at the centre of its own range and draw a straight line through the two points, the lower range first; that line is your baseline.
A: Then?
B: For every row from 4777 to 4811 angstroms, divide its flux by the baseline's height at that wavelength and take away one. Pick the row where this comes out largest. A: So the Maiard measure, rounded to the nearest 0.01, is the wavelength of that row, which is 4799.61 angstroms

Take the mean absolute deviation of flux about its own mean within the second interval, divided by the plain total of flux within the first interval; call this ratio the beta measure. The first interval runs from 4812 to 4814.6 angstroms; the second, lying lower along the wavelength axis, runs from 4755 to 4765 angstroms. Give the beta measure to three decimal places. 0.030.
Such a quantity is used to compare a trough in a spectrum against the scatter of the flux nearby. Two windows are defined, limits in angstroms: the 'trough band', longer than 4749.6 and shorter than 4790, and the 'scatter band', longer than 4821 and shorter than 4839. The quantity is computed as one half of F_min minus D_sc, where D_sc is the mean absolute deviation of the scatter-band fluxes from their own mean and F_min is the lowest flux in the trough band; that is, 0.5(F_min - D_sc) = 5.4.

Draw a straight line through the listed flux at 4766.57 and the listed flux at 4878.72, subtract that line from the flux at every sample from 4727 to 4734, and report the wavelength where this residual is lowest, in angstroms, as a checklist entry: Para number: 4733.76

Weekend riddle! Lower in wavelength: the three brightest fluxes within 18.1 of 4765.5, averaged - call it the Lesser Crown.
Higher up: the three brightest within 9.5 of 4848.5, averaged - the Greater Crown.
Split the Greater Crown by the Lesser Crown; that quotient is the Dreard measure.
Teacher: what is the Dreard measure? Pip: 1.01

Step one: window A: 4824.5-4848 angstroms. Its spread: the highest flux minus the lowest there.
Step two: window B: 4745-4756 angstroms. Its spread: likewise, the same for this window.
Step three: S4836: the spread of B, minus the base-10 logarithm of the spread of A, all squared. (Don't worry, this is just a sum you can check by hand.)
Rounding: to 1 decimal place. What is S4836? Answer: 0.4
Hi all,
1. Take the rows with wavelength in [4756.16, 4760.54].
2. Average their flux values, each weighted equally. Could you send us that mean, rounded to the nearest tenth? 11.7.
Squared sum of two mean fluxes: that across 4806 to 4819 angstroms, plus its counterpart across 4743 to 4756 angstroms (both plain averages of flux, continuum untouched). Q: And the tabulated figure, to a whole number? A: 664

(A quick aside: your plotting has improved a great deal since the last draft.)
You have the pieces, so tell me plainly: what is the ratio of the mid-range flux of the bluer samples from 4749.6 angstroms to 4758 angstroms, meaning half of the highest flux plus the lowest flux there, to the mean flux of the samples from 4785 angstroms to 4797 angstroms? 0.95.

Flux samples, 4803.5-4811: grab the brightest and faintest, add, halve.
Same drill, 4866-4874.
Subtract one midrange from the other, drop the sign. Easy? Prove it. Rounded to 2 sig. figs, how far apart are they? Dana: 0.71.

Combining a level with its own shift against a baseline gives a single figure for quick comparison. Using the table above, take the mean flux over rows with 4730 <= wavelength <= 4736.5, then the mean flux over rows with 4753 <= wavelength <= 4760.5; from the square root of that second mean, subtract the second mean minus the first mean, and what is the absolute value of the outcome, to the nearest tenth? 4.1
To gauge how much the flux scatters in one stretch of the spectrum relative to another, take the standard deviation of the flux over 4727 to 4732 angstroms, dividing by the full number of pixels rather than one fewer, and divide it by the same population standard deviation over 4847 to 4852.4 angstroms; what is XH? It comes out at 0.69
